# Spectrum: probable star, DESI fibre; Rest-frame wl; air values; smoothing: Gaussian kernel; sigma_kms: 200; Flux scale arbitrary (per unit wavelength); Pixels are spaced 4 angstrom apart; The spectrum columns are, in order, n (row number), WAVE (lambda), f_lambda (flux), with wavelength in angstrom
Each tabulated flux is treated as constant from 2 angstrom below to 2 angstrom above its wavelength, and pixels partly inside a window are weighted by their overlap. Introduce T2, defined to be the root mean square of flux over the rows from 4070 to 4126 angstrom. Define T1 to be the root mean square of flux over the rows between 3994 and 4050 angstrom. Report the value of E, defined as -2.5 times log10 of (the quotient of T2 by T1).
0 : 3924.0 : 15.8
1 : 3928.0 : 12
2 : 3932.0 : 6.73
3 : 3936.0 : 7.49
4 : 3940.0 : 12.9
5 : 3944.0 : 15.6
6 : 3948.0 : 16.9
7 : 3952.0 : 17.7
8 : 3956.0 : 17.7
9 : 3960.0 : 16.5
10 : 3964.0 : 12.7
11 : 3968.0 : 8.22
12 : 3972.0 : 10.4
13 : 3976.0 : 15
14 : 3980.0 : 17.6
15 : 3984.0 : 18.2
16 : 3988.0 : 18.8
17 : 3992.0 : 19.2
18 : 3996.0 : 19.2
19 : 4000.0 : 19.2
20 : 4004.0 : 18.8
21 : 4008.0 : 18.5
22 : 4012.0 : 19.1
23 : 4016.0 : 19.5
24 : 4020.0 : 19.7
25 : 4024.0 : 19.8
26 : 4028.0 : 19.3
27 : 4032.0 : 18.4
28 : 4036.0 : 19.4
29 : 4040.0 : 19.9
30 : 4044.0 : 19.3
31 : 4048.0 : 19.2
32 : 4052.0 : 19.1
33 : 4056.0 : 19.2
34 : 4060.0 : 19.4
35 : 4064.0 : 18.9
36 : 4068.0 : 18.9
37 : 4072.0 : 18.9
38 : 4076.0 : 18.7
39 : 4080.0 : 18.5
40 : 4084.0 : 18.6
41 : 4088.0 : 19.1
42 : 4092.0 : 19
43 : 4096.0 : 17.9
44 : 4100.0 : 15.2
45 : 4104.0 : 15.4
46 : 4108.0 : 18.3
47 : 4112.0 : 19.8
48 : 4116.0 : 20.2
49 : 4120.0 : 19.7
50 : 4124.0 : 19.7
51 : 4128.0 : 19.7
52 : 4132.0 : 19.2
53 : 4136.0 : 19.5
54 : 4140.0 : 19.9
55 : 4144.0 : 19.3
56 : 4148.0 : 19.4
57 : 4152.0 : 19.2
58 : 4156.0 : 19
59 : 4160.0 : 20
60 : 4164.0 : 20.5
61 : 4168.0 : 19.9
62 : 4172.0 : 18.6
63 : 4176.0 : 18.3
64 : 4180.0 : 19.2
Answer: 0.04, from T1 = 19.2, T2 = 18.6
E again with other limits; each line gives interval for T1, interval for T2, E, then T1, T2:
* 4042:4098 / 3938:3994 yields 0.19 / 18.9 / 15.9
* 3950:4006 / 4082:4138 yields -0.12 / 16.7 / 18.7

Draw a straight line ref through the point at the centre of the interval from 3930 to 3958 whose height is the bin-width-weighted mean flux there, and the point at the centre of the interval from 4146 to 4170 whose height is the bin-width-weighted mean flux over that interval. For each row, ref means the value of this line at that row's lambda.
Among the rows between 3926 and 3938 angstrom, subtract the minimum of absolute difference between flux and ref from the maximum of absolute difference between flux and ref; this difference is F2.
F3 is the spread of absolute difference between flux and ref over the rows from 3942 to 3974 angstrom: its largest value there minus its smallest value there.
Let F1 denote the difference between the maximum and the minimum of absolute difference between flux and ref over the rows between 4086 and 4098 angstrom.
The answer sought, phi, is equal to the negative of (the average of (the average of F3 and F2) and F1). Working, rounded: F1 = 1.4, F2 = 5.4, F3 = 4.6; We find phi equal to -3.2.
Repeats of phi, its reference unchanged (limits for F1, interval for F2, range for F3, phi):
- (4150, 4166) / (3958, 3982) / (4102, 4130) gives -2.2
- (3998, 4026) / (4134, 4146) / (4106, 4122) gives -1.1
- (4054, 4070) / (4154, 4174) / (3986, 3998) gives -0.8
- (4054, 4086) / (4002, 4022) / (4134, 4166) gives -1.1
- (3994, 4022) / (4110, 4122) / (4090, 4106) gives -1.4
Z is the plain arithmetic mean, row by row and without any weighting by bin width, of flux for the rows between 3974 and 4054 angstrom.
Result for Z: 18.9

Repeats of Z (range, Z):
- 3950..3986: 14.9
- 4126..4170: 19.6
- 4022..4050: 19.3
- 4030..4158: 18.9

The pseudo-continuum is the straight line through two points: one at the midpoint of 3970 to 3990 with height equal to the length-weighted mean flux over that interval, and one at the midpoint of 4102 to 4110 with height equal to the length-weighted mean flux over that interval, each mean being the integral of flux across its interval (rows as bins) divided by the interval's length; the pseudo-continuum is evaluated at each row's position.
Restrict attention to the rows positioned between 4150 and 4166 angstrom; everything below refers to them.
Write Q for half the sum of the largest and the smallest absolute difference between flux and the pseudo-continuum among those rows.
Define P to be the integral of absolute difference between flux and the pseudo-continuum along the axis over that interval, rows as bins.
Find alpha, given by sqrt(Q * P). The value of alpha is 10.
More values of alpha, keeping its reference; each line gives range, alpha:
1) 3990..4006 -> 12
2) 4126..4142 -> 10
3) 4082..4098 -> 7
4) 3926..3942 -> 24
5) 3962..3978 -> 17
